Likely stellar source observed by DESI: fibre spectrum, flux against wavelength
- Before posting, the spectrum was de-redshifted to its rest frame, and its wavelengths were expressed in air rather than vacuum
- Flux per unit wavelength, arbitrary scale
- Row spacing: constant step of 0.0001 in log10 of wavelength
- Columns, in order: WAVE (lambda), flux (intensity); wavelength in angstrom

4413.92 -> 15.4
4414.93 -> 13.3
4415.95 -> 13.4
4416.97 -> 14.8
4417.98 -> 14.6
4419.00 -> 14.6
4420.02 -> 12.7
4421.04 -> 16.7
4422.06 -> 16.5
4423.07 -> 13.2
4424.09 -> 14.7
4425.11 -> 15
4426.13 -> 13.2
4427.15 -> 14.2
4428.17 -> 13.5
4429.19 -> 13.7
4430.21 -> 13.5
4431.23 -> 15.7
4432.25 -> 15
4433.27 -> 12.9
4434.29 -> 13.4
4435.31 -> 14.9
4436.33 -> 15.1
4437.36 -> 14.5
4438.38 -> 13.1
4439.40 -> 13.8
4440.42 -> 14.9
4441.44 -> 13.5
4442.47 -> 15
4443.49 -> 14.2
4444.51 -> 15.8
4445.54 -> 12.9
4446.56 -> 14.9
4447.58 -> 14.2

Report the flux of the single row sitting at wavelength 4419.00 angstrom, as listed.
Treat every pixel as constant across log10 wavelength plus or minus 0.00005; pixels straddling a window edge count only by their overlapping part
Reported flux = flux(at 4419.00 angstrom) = 14.6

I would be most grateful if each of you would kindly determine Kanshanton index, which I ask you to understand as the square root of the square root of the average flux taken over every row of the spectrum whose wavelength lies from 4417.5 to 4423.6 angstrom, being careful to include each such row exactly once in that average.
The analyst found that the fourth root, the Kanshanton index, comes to 1.96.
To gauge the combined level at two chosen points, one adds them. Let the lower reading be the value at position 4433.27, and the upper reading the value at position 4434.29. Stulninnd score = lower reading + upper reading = 26.3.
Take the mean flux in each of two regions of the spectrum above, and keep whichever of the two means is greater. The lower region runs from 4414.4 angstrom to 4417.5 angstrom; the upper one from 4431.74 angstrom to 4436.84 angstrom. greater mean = 14.3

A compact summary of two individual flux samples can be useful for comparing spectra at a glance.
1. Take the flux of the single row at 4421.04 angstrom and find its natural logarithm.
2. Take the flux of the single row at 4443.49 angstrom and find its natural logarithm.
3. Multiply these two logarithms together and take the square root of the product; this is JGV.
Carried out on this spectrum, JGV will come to 2.73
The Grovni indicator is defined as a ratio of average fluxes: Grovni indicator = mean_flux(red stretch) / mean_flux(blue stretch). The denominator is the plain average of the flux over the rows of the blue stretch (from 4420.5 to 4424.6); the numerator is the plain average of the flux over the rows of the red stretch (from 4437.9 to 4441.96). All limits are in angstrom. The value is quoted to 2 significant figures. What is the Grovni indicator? 0.91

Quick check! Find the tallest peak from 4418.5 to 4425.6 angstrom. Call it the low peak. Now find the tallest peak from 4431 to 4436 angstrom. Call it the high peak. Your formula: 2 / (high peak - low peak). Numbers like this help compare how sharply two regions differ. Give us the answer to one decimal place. -2.0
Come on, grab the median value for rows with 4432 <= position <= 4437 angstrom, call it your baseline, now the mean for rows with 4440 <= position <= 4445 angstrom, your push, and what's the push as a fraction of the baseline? 0.985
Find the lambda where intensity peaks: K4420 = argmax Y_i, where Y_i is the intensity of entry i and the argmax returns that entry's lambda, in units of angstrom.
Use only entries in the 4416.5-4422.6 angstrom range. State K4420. 4421.04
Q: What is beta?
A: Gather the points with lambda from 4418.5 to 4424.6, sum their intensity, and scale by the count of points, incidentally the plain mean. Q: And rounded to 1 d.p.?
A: 14.7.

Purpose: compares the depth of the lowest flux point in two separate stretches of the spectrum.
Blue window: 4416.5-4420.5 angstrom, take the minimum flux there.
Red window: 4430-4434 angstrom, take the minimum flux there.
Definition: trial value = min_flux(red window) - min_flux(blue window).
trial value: 0.20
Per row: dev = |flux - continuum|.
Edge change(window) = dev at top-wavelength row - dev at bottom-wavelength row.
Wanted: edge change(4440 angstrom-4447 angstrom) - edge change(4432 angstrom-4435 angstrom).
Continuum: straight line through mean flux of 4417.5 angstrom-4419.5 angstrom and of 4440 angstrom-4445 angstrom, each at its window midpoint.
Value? -0.9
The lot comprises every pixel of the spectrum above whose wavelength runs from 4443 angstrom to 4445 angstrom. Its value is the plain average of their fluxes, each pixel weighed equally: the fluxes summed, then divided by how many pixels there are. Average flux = 15.0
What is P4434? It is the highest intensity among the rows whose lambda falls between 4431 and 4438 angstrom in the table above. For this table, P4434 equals 15.7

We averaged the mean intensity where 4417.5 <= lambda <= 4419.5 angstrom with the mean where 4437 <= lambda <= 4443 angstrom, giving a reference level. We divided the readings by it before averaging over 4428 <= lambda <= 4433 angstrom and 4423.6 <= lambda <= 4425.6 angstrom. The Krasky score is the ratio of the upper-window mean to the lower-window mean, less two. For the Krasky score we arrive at -1.04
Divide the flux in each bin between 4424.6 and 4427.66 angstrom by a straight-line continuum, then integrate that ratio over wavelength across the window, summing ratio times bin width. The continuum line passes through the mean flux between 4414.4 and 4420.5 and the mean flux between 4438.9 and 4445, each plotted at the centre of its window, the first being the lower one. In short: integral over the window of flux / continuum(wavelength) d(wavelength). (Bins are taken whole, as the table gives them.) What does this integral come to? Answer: 3.06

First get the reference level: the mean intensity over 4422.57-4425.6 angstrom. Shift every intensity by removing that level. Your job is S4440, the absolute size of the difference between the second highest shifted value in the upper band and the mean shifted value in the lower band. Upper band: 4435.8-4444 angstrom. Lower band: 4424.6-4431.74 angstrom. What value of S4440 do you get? 0.89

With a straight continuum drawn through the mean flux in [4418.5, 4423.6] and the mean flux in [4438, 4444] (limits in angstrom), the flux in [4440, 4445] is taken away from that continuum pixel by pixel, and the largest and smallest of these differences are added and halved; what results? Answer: -0.6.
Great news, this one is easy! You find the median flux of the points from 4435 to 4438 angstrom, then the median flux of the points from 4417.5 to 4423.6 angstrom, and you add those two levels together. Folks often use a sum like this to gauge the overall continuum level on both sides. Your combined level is 29.50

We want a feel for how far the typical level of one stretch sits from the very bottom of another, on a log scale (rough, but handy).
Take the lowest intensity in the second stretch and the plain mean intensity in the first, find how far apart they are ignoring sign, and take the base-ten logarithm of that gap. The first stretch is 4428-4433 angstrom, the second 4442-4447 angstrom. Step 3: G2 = 0.14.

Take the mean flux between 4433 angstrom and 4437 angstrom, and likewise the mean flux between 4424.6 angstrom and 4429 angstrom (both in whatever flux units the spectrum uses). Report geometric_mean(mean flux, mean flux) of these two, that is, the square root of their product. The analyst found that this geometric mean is 14.0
